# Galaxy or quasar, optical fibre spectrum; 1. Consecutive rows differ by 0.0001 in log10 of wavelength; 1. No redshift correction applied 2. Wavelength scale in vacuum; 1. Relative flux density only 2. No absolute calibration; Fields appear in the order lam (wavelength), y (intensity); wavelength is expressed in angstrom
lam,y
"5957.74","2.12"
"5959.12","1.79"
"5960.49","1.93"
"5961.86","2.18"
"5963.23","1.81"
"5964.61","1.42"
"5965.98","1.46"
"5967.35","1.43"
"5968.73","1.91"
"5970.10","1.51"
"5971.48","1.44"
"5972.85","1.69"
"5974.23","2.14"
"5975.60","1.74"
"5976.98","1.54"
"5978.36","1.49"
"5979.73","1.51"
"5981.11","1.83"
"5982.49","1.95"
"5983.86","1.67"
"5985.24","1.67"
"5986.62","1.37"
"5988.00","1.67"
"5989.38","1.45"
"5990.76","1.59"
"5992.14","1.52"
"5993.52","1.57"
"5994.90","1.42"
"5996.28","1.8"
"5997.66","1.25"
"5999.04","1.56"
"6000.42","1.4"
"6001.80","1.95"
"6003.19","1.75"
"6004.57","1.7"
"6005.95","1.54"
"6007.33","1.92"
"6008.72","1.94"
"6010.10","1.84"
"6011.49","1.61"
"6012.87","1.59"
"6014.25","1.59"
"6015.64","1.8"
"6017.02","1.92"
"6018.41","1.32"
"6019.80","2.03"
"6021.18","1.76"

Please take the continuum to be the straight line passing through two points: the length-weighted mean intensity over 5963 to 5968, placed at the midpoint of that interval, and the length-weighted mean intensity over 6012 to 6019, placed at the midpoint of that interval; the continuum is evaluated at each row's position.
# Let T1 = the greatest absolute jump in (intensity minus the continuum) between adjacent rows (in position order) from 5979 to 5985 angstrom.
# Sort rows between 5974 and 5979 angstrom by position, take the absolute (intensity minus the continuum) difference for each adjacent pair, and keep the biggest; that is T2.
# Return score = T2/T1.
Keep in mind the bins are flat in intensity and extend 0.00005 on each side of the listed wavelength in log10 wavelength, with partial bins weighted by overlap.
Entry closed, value 1.28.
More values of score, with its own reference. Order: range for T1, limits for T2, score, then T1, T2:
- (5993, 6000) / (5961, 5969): 0.86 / 0.55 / 0.48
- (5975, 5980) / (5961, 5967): 1.93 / 0.20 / 0.39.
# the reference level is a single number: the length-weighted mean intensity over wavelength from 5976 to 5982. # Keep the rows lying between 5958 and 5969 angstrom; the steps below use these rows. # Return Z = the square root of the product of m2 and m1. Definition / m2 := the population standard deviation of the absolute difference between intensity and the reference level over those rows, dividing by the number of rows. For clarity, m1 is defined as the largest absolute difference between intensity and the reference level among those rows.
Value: 0.27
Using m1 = 0.57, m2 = 0.13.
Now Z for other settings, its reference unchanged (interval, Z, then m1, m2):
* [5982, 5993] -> 0.19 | 0.34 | 0.10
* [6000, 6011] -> 0.18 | 0.34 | 0.10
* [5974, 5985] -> 0.28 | 0.53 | 0.15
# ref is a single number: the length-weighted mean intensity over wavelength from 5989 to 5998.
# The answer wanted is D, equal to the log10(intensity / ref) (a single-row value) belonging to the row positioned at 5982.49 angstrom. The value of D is 0.11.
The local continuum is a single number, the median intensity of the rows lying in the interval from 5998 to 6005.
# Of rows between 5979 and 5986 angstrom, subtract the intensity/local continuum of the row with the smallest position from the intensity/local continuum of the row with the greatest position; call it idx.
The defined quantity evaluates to 0.09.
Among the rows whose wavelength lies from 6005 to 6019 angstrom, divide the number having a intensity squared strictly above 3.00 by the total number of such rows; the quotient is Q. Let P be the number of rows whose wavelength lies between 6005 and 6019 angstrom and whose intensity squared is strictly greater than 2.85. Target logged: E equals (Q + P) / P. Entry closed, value 1.10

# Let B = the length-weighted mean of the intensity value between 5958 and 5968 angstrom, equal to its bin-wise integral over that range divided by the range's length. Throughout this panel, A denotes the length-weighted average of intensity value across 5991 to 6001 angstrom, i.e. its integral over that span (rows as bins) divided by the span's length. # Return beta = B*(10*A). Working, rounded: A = 1.51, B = 1.74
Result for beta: 26.2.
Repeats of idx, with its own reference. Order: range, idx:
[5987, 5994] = -0.06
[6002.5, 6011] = 0.05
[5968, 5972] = -0.28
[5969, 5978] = 0.02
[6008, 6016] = -0.08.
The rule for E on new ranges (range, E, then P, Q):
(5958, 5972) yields 1.10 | 5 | 0.50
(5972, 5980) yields 1.11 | 3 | 0.33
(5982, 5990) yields 1.17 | 1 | 0.17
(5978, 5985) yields 1.20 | 2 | 0.40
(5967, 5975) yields 1.11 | 3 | 0.33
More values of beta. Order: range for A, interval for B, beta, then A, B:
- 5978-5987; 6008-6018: 28.9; 1.66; 1.74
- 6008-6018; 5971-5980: 29.0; 1.74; 1.66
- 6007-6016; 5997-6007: 28.1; 1.75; 1.61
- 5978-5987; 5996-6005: 26.9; 1.66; 1.62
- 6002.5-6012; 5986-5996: 26.8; 1.76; 1.53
